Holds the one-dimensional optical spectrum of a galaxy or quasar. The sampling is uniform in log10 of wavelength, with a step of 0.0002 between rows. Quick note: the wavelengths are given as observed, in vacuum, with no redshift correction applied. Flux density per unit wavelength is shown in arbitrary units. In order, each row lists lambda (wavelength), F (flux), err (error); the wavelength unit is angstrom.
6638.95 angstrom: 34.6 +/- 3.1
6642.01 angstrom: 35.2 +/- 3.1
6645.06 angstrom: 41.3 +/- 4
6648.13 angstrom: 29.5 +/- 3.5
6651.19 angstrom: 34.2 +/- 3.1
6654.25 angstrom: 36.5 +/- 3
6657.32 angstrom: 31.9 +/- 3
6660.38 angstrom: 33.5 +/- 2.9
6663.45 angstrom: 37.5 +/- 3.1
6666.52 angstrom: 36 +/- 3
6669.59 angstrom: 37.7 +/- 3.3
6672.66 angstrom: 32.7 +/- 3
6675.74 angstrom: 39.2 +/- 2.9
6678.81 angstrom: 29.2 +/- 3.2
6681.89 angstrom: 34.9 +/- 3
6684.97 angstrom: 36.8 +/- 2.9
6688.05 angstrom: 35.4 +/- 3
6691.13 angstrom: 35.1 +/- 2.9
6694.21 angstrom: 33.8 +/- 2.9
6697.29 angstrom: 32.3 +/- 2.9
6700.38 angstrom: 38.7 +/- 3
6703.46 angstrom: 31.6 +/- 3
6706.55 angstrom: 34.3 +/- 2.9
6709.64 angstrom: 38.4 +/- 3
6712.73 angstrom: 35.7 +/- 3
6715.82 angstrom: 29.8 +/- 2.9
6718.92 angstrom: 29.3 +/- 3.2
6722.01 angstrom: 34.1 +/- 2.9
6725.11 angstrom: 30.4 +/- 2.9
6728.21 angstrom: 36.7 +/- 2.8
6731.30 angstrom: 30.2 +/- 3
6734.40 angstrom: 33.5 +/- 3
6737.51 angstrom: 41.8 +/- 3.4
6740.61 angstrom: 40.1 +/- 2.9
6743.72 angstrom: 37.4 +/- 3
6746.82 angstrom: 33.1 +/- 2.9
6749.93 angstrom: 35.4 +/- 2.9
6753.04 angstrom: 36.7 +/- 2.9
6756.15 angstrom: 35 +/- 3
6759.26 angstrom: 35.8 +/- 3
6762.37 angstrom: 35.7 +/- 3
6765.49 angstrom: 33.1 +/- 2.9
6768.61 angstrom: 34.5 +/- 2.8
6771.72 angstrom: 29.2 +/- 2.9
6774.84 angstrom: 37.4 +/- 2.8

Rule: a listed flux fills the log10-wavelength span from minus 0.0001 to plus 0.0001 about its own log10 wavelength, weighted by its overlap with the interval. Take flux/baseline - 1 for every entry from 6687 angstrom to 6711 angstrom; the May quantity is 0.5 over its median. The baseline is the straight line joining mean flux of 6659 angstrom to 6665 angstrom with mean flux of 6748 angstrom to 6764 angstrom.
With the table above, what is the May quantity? -20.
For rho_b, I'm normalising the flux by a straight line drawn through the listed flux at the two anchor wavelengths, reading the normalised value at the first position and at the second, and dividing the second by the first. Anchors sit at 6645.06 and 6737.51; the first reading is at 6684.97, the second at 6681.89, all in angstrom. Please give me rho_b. 0.95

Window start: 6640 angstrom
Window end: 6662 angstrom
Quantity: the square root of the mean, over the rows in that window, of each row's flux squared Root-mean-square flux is 34.8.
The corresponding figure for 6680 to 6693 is 35.6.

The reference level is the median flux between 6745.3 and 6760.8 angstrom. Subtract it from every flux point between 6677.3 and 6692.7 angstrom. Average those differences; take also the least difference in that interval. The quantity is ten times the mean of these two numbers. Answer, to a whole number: -37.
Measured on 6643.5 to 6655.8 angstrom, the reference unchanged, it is -30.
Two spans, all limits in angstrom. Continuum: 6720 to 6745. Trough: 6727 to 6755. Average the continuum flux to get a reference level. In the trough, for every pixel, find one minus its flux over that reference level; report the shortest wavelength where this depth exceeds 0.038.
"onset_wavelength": 6731.30 angstrom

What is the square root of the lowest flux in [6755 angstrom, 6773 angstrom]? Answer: 5.40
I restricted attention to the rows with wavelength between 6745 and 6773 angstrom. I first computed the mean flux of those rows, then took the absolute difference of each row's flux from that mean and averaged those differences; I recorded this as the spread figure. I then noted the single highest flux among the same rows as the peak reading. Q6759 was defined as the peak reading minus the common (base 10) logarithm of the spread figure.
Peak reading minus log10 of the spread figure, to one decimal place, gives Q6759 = 36.5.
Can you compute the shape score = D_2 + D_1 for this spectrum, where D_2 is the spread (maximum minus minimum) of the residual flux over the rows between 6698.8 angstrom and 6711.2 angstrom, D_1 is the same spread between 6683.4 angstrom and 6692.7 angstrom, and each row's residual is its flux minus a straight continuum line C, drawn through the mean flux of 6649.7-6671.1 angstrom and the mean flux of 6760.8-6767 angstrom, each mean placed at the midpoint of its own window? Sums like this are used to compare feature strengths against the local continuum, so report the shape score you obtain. 8.7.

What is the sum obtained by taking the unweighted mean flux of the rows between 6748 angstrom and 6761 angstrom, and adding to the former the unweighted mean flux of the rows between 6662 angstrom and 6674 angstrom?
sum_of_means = 71.7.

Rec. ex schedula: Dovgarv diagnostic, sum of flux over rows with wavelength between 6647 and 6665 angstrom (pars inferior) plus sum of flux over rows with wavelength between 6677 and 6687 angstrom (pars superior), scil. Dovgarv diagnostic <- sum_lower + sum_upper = 304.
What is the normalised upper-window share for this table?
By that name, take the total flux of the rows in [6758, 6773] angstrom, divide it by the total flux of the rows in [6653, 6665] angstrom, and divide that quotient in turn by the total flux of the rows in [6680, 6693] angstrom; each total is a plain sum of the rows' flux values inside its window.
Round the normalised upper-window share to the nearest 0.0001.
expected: 0.0085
